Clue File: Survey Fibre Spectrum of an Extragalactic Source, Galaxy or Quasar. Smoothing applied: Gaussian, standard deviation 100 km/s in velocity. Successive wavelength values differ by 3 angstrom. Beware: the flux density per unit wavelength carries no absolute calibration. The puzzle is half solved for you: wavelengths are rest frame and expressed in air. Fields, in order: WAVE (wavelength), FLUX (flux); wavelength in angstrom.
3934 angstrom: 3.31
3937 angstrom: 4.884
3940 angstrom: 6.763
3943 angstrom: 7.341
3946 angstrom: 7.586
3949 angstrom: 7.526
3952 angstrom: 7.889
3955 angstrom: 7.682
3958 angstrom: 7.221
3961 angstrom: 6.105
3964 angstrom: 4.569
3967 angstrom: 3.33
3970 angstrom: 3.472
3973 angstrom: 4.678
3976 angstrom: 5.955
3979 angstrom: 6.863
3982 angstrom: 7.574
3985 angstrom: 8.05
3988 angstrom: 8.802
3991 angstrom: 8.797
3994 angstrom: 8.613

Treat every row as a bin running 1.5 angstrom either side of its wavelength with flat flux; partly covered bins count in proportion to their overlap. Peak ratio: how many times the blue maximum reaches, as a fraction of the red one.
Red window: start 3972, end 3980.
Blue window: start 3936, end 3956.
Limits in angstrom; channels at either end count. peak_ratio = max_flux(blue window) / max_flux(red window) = 1.15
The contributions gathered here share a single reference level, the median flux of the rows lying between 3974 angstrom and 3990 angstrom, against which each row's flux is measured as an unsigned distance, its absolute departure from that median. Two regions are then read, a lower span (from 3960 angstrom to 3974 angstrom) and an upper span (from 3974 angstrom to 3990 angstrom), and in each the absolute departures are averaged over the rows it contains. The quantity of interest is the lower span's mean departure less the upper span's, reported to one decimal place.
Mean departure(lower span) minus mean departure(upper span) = 2.3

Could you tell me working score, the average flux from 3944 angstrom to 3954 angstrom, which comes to 7.7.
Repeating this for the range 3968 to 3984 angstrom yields 5.7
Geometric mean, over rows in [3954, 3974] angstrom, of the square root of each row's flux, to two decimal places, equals 2.25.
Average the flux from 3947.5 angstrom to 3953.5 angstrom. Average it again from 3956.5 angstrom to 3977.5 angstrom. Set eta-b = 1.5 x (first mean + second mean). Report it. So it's 19.1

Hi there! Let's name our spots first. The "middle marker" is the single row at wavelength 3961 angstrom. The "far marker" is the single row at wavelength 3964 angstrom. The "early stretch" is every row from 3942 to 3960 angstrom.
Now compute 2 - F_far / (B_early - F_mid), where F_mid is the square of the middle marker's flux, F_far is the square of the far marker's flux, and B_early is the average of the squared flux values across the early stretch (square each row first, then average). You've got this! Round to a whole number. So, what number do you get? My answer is 1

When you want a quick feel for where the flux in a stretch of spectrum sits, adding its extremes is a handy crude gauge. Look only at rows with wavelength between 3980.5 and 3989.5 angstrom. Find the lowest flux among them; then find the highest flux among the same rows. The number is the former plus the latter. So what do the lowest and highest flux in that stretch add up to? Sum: 16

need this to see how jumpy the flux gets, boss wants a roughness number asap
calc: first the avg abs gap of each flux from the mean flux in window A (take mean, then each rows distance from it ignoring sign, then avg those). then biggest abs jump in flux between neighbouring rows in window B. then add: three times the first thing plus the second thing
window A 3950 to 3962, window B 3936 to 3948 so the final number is 3.6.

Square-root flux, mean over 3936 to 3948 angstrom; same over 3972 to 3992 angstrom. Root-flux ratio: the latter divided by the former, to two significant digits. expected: 1.0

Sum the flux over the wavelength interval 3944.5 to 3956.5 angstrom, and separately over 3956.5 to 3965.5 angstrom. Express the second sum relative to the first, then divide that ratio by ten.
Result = 0.058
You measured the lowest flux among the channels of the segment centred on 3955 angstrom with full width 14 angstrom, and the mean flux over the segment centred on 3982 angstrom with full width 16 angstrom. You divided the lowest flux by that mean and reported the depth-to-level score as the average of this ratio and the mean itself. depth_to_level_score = 4.1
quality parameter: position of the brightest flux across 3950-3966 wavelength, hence 3952 angstrom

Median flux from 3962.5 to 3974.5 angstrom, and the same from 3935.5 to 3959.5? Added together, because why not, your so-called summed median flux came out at 11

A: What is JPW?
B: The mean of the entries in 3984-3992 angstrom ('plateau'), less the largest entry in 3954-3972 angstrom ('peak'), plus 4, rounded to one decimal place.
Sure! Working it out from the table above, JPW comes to 4.9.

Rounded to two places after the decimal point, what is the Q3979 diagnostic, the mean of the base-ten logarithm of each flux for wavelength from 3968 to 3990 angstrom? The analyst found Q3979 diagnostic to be 0.79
